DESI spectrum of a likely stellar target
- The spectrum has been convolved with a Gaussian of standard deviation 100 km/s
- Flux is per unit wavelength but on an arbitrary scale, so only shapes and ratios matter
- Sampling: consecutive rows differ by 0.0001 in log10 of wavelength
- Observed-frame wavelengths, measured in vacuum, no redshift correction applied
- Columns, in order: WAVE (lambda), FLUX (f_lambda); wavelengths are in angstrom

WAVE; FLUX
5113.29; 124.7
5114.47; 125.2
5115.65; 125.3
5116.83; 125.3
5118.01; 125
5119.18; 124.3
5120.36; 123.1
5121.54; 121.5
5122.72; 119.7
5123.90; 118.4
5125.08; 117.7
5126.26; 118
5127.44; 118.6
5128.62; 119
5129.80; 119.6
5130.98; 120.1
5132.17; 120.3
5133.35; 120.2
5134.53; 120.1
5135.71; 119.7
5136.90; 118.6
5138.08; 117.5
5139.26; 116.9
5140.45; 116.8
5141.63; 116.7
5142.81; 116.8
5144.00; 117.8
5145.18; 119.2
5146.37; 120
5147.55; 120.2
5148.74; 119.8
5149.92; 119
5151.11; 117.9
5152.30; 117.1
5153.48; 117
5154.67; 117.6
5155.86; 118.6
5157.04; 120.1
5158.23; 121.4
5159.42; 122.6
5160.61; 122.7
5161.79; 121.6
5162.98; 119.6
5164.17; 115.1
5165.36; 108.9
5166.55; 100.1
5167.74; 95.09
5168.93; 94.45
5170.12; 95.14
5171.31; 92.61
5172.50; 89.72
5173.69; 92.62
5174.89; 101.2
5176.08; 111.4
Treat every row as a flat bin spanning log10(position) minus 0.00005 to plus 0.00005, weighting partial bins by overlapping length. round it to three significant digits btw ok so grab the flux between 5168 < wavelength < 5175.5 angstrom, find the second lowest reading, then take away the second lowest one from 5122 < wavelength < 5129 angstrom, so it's -25.4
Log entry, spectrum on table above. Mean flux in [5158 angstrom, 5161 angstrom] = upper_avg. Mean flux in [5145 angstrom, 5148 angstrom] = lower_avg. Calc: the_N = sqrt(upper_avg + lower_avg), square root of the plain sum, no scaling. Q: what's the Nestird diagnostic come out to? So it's 15.6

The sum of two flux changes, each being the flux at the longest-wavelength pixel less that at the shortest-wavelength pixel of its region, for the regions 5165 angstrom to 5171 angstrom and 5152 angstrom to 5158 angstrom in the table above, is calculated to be -11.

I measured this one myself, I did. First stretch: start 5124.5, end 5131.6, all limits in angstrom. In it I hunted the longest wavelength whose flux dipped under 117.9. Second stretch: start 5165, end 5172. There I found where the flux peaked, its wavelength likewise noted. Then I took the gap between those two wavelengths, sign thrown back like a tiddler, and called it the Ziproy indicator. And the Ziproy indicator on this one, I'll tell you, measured 40.3 angstrom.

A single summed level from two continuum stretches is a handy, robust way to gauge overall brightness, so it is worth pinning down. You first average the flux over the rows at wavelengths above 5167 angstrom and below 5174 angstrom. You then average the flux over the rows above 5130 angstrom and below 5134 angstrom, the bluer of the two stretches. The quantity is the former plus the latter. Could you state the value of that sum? 213.5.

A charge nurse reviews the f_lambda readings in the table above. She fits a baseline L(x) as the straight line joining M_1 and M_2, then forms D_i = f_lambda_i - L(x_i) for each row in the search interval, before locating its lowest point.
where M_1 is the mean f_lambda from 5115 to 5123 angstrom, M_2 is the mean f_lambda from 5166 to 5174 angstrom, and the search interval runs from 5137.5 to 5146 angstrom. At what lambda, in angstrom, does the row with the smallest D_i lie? 5138.08 angstrom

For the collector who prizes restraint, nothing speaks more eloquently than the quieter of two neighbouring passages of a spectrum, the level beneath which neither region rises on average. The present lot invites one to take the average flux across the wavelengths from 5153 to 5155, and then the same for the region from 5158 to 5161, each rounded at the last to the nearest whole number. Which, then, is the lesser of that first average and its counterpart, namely 117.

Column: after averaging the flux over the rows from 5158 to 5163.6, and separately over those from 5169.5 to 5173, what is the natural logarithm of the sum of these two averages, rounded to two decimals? 5.37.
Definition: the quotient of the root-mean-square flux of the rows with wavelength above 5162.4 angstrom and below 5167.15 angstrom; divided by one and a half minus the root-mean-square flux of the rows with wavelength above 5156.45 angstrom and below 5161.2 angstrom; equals -0.92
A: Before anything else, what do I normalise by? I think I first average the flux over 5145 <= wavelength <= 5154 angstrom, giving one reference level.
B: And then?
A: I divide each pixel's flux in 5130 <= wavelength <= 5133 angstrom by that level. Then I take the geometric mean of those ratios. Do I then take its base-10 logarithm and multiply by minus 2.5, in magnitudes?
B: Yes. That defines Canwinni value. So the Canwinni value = -0.013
